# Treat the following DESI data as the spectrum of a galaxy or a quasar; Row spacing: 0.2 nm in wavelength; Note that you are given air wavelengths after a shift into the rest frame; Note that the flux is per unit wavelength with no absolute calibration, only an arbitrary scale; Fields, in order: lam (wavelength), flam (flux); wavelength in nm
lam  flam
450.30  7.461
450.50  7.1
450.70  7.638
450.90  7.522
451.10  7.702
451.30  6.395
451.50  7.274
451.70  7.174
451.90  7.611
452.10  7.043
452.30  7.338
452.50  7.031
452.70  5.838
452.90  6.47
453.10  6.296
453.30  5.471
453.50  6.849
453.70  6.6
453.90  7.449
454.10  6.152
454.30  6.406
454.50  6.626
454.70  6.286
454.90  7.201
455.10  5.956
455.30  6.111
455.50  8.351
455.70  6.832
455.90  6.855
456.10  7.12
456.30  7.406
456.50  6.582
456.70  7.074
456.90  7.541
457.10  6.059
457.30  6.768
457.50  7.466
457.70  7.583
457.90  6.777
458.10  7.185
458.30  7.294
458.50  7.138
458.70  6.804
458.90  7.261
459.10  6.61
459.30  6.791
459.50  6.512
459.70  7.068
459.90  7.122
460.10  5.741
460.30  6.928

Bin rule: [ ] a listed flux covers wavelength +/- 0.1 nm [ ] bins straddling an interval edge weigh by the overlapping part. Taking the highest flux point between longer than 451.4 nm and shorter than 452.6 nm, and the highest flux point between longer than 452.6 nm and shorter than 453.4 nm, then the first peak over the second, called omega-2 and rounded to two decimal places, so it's 1.18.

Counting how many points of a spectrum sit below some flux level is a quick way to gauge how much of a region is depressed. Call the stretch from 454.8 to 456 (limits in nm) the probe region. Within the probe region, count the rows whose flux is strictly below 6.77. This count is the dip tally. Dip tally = 2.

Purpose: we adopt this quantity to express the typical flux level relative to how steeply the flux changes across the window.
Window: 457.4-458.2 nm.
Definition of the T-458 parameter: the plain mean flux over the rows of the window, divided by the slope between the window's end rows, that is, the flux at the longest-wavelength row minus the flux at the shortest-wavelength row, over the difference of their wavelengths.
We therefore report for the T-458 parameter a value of -15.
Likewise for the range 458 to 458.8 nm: -11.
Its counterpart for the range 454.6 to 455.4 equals -22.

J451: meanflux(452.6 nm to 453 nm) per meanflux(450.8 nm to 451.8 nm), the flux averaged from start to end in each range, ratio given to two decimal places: 0.85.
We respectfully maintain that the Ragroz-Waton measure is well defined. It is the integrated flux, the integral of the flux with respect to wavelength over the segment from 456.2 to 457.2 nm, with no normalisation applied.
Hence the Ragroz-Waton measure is 6.9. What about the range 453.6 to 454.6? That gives 6.6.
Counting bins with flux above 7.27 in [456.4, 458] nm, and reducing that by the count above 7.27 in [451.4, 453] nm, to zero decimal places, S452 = 0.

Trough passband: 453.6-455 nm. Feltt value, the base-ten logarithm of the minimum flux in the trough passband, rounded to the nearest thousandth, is 0.789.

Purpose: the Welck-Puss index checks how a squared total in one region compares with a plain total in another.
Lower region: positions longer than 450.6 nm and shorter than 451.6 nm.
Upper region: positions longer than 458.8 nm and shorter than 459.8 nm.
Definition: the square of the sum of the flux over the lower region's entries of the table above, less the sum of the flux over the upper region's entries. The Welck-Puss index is 1300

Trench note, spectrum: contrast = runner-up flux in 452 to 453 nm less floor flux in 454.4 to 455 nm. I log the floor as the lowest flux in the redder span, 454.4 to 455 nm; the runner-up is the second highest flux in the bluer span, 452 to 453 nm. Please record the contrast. 0.76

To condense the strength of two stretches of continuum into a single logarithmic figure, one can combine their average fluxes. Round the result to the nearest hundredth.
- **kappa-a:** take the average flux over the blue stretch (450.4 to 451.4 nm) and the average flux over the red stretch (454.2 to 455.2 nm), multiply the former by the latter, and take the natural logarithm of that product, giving 3.85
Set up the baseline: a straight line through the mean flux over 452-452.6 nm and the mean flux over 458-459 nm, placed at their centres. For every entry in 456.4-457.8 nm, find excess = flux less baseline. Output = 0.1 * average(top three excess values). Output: 0.039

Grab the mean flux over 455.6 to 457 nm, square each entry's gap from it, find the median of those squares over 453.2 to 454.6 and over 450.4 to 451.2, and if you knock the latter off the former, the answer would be -0.1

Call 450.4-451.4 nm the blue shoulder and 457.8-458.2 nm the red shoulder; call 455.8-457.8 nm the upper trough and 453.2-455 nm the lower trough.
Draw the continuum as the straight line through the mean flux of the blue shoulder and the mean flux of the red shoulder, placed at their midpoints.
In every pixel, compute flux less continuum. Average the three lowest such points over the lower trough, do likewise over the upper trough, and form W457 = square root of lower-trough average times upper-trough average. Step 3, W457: 0.8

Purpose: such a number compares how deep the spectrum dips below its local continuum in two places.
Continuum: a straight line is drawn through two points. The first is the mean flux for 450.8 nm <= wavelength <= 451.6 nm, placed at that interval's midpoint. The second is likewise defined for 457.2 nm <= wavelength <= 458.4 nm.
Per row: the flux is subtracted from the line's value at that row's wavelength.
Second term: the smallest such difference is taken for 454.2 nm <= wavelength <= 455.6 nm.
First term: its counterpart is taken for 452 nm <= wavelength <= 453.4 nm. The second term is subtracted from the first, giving 1.0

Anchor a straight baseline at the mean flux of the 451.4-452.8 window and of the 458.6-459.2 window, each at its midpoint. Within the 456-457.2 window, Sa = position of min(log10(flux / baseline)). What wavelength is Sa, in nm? 457.10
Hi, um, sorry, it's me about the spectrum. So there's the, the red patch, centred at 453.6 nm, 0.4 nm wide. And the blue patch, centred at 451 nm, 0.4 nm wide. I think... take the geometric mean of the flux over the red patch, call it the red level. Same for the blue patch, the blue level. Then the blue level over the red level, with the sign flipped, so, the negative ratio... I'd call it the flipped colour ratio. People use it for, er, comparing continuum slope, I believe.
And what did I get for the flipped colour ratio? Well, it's -1.13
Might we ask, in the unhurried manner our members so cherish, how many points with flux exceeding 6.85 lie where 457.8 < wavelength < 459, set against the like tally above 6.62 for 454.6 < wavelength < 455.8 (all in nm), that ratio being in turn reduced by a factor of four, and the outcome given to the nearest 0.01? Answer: 0.33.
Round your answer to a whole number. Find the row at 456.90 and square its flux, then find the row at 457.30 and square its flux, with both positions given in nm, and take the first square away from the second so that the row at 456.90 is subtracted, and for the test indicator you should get -11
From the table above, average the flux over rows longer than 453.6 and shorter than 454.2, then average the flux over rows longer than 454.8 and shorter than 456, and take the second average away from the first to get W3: -0.2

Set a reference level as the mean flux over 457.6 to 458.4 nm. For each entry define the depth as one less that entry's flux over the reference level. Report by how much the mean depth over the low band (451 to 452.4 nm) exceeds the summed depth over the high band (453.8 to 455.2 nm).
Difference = -0.61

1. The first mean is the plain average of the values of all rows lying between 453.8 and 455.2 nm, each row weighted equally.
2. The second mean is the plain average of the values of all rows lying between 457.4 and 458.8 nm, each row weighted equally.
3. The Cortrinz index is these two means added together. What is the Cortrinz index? 13.76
